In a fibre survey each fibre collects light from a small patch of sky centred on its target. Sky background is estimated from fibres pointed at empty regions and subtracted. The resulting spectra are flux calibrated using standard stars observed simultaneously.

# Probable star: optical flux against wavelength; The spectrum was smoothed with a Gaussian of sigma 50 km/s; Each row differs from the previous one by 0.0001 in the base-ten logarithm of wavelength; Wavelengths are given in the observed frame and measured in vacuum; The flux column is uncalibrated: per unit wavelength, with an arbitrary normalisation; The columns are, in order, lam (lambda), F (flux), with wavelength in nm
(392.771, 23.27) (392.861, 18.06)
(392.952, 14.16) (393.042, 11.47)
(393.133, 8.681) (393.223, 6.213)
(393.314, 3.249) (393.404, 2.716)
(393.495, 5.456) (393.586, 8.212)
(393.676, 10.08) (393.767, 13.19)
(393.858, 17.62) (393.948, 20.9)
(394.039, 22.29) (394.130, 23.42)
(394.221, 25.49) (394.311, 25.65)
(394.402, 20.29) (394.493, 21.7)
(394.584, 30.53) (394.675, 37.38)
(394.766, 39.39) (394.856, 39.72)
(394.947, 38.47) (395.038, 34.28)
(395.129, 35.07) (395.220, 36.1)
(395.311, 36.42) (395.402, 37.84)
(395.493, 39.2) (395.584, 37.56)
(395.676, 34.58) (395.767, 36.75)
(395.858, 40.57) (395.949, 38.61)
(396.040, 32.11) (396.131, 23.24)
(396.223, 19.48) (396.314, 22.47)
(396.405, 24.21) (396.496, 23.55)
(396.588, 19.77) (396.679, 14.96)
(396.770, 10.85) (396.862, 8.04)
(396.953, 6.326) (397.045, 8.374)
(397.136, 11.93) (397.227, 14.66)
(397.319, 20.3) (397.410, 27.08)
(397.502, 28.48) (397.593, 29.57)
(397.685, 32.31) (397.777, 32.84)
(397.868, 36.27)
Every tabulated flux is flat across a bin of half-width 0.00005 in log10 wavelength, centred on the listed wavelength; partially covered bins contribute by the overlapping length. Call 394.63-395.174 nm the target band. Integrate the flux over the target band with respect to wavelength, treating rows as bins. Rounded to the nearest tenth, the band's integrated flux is 20.4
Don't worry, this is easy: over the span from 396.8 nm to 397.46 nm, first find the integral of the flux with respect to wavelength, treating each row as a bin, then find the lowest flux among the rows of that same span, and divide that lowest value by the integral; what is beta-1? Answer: 0.7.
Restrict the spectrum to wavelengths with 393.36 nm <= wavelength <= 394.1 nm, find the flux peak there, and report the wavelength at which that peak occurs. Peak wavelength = 394.039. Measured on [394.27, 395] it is 394.856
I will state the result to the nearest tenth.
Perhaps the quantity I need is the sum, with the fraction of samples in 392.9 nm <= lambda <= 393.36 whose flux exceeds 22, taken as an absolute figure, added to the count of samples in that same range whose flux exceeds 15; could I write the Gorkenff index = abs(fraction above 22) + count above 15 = 0.0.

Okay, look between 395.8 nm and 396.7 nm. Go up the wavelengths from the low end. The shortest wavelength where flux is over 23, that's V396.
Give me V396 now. 395.858 nm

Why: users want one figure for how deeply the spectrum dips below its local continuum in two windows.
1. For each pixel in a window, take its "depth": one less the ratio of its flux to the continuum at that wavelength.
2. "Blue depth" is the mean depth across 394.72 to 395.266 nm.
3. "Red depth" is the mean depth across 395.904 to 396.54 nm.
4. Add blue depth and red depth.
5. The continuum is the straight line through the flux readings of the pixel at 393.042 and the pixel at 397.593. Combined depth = -1.0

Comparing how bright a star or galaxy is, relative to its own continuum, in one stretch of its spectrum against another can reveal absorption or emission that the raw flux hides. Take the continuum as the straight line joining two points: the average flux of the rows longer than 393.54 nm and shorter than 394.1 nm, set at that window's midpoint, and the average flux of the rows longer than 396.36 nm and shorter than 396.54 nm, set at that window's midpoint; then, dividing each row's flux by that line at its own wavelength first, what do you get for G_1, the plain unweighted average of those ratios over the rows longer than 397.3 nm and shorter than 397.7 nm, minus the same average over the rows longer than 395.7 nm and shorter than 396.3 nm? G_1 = -0.4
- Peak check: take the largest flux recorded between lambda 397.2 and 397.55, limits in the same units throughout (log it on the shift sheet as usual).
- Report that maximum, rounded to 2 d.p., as 28.48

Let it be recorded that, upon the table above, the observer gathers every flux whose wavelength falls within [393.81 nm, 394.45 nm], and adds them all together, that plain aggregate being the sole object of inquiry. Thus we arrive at 156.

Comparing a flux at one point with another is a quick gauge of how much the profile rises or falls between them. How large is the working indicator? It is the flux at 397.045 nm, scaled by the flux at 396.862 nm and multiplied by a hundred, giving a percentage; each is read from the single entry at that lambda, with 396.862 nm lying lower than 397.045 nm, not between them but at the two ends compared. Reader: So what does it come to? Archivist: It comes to 104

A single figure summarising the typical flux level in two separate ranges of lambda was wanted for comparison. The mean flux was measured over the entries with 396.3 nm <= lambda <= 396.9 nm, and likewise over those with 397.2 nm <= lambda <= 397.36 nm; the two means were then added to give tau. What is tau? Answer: 35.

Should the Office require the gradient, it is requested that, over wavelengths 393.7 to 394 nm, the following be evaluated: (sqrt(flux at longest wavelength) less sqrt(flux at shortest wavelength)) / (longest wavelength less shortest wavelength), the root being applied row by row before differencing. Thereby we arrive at 5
